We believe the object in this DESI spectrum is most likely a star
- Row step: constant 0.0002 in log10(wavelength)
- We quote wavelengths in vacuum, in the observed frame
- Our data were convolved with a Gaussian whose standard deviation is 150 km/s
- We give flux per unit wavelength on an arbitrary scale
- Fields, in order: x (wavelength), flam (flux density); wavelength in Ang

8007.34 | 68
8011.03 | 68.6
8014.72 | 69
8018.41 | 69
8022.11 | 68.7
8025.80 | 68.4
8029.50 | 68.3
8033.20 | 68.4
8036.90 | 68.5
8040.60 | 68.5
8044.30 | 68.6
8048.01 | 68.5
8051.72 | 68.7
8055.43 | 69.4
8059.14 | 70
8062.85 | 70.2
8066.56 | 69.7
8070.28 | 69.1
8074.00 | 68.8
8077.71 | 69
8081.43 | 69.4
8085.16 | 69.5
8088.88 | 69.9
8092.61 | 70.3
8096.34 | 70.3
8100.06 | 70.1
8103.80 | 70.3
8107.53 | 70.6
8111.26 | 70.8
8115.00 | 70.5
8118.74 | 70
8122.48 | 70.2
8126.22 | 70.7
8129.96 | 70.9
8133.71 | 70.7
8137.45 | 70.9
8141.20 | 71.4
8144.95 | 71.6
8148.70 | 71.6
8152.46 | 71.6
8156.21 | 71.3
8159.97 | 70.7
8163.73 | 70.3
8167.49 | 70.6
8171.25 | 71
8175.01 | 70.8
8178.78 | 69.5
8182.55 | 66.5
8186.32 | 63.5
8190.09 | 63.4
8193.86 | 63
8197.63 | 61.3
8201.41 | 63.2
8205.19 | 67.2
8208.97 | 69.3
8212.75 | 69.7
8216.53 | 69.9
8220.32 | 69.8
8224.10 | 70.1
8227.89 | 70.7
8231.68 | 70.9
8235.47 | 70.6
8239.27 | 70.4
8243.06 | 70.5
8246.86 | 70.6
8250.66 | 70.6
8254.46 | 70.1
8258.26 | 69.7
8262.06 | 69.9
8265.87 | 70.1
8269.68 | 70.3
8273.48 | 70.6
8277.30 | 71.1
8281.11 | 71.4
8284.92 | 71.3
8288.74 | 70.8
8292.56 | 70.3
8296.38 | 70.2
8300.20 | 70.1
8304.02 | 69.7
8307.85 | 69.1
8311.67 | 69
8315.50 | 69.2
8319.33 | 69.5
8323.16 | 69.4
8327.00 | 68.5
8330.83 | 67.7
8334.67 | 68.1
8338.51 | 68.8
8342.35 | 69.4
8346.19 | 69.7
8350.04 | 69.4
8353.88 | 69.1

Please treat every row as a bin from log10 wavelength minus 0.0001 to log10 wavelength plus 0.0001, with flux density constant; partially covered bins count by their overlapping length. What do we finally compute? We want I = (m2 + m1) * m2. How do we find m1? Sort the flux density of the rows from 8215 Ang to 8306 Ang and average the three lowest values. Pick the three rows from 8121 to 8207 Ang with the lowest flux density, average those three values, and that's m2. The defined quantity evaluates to 8265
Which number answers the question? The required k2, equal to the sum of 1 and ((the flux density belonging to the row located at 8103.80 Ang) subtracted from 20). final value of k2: -49.3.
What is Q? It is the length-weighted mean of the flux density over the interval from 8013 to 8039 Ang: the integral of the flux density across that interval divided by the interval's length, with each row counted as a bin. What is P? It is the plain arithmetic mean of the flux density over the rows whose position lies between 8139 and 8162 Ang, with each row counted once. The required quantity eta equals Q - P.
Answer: -3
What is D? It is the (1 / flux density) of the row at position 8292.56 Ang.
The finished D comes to 0.0142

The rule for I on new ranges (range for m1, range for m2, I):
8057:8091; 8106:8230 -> 8217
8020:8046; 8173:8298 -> 8179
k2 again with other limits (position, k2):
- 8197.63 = -40.3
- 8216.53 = -48.9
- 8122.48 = -49.2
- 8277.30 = -50.1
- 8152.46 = -50.6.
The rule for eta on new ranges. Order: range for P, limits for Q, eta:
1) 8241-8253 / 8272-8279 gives 0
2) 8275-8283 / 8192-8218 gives -5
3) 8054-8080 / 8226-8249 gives 1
